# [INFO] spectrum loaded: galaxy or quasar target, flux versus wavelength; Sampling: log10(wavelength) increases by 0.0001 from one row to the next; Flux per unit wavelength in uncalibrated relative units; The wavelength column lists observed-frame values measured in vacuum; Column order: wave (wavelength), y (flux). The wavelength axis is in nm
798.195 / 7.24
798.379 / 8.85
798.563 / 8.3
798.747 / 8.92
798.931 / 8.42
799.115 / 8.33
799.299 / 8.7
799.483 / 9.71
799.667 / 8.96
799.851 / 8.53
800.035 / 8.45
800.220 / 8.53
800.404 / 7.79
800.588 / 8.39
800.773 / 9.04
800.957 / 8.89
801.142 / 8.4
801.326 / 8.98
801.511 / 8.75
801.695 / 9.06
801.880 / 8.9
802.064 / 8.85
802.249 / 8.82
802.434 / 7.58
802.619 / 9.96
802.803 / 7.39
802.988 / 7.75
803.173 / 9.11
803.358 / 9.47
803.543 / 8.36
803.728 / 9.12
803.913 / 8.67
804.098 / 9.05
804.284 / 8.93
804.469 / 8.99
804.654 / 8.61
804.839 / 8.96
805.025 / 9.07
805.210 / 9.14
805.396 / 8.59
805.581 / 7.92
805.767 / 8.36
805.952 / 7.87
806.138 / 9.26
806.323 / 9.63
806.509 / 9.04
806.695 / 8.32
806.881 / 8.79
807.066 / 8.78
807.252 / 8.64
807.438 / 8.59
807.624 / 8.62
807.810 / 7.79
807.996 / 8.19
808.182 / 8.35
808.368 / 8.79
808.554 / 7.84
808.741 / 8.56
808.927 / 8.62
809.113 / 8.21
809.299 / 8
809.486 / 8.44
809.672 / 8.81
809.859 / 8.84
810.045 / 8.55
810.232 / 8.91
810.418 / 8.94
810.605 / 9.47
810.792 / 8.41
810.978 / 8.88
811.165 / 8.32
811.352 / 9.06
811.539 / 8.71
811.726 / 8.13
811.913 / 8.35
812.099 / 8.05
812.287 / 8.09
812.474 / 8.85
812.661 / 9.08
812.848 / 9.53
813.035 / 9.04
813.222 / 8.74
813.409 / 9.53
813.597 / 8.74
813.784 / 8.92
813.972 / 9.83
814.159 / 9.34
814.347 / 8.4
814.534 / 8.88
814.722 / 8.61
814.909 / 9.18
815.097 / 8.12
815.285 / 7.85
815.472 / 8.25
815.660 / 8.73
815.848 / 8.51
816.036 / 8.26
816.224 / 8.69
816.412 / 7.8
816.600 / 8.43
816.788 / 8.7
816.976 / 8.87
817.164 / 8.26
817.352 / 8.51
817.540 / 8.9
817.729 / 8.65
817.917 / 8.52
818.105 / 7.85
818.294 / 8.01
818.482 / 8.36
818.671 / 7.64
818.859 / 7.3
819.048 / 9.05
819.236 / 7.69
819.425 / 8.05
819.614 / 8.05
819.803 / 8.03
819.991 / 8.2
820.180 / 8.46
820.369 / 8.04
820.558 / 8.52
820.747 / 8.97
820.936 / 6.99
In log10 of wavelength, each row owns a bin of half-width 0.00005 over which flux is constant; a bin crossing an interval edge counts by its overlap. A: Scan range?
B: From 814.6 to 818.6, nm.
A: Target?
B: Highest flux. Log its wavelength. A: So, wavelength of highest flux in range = 814.909 nm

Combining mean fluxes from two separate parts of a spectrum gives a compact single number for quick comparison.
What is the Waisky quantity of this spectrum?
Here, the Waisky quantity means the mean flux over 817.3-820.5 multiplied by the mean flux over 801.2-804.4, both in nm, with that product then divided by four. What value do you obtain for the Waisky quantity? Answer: 17.9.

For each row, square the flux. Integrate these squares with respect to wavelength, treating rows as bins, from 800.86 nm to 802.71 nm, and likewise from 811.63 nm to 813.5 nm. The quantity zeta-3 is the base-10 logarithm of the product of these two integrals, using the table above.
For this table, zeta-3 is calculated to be 4.32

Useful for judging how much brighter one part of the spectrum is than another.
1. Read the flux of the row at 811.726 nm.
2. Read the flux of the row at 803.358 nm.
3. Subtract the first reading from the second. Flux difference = 1.34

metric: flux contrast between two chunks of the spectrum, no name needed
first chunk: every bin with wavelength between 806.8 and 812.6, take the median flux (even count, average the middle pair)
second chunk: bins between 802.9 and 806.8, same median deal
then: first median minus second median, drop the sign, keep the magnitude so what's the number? 0.37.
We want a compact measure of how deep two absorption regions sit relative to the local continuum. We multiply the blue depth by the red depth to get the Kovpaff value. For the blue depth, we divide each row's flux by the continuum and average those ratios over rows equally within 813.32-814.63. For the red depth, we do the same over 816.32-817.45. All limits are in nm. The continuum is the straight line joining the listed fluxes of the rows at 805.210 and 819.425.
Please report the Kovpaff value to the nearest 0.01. 1.10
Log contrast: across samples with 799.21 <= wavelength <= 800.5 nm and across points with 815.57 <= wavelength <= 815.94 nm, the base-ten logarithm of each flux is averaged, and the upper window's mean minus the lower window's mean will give -0.002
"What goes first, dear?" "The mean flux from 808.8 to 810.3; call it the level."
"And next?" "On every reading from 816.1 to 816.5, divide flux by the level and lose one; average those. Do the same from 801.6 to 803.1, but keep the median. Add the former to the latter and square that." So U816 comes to 0.000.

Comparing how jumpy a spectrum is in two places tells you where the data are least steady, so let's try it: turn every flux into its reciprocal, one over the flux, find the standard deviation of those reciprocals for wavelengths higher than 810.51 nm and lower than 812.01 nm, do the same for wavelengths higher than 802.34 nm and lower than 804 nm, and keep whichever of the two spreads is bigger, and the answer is 0.012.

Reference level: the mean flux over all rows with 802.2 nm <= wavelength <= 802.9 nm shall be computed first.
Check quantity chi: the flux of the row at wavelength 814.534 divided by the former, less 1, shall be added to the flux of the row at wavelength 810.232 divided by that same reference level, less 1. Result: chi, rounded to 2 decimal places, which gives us 0.11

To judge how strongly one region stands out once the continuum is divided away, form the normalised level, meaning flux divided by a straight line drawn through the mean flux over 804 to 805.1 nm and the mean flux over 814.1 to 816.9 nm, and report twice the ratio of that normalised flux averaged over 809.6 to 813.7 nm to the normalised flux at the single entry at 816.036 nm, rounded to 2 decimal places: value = 2.08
